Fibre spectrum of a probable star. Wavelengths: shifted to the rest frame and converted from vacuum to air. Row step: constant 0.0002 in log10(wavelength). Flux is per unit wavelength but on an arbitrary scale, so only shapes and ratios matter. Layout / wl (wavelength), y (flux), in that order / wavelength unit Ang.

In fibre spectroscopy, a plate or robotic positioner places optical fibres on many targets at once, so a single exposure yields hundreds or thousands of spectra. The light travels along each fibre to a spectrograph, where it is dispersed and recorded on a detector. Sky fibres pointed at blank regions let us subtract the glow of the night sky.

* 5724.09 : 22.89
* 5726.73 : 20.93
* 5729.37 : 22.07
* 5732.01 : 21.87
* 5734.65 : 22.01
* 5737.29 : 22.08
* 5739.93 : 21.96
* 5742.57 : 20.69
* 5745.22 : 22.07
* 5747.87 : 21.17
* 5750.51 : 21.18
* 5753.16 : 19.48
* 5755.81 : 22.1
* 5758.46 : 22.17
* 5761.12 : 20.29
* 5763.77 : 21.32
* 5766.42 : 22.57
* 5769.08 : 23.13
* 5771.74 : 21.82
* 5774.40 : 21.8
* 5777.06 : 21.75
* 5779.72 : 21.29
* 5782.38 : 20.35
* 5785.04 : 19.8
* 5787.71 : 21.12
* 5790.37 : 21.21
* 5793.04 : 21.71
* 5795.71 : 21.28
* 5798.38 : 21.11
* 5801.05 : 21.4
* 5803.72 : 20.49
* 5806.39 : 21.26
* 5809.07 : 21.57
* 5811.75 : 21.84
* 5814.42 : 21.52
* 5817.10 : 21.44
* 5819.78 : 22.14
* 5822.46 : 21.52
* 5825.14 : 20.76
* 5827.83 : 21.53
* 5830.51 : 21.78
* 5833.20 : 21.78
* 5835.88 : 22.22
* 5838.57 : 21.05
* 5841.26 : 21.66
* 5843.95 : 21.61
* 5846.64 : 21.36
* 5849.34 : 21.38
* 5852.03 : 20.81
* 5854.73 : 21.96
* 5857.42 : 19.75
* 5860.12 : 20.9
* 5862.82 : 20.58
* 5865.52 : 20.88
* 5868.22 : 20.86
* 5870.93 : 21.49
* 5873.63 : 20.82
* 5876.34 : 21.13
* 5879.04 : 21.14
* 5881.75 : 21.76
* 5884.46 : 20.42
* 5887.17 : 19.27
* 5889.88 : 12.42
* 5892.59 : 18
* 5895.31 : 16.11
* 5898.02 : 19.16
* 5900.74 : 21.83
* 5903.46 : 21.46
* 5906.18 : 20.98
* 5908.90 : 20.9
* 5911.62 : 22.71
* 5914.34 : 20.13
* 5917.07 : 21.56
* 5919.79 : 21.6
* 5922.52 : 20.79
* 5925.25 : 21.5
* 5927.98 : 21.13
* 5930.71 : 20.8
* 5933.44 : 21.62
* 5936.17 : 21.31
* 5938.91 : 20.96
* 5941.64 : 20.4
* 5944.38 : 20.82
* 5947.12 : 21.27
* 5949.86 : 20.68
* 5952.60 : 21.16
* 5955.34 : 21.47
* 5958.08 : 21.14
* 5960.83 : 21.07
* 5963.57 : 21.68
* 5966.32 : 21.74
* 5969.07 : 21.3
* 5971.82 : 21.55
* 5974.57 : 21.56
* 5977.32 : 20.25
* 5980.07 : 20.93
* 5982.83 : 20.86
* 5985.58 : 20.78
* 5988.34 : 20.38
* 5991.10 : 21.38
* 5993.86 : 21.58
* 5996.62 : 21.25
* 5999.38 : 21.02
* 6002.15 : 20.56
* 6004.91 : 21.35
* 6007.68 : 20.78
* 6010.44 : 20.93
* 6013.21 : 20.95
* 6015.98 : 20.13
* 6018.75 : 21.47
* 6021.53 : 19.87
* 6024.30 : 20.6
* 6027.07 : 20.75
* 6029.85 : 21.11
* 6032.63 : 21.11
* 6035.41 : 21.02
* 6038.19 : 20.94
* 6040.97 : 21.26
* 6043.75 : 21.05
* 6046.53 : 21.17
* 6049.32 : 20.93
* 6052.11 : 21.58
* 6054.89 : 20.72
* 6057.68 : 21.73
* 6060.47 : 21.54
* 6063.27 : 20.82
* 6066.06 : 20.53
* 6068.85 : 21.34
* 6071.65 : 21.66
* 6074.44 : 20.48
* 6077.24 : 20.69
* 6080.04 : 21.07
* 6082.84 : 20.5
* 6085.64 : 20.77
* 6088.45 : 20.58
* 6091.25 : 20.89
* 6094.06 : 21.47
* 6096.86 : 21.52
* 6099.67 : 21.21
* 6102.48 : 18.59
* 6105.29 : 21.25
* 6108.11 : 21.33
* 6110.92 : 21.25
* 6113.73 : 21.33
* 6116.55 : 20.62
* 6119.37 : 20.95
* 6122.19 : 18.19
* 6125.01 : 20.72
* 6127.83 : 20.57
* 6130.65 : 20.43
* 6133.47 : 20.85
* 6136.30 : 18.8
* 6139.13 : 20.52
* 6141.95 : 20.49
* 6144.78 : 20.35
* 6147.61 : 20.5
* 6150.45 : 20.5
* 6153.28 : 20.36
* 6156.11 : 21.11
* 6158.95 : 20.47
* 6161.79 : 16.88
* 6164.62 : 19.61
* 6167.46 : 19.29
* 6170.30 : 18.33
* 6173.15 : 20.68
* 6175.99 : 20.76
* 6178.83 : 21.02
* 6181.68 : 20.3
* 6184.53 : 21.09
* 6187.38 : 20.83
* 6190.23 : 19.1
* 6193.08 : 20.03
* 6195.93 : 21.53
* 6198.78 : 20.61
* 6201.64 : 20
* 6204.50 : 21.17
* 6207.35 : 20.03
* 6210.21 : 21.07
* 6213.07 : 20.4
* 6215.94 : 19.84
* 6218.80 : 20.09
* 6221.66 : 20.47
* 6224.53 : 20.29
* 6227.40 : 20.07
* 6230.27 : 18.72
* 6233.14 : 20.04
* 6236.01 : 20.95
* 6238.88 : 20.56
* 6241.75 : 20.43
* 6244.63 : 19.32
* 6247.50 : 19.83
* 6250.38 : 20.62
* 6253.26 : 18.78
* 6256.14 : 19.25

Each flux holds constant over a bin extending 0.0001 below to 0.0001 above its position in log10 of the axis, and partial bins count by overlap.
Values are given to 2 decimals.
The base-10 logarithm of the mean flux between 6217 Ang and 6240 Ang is 1.30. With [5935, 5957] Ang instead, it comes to 1.32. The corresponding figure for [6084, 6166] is 1.31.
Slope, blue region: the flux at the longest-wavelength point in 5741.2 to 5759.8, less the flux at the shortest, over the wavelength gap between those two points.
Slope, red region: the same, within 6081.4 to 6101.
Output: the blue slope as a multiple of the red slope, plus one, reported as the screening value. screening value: 3.2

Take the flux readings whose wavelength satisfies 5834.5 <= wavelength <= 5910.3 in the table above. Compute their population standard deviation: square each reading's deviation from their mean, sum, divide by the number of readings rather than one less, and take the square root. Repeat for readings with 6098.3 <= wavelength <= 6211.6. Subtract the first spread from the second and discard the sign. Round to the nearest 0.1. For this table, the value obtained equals 1.0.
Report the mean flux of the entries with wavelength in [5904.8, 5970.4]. 21.2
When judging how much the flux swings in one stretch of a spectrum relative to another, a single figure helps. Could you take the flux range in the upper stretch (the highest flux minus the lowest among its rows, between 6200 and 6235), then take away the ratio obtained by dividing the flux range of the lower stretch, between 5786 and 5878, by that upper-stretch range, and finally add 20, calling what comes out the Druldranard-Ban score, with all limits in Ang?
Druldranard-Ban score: 21.4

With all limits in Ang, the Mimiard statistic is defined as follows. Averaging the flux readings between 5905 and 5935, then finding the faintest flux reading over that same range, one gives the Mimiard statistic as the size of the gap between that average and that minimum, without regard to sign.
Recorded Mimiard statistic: 1.12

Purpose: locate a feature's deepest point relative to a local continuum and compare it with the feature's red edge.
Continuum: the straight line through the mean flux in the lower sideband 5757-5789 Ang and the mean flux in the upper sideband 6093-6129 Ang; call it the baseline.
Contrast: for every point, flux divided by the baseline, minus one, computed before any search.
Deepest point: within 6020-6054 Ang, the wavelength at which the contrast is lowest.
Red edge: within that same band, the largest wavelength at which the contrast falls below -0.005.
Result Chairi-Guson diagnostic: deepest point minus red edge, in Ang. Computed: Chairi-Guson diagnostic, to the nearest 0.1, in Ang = -5.5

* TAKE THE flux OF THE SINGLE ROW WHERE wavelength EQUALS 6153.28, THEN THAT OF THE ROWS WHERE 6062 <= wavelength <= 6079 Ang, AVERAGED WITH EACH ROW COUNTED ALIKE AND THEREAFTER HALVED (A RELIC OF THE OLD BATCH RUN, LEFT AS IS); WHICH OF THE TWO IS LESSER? 10.5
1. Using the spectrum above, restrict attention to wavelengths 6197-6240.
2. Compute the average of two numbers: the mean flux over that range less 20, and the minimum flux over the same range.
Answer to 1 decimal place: 9.5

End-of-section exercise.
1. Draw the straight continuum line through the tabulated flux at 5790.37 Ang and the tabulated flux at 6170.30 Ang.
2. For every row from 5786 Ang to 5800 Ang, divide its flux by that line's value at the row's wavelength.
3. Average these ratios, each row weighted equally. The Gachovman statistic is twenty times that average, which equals 20.1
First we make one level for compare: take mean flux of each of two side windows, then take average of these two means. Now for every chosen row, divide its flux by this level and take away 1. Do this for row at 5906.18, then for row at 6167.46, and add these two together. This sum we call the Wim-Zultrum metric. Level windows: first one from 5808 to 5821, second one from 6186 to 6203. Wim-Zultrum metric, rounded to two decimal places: -0.08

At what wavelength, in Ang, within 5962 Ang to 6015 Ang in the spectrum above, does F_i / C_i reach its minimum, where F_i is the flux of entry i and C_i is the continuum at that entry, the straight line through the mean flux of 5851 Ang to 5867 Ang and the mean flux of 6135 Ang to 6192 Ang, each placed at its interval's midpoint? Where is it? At 5977.32 Ang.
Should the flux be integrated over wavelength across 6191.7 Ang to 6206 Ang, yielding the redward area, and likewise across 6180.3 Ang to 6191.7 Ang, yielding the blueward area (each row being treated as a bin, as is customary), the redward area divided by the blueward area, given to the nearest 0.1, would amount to 1.3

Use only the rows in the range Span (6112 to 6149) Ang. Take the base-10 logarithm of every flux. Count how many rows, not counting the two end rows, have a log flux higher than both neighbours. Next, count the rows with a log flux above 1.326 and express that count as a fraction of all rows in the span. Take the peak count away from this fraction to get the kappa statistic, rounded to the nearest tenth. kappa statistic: -3.9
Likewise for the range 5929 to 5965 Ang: -2.6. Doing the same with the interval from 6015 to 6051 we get -2.8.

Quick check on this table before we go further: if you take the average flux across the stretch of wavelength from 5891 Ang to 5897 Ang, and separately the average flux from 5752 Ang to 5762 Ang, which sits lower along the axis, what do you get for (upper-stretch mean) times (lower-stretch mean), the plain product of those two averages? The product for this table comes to 358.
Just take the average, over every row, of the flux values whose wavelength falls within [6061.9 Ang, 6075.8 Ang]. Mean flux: 21.0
